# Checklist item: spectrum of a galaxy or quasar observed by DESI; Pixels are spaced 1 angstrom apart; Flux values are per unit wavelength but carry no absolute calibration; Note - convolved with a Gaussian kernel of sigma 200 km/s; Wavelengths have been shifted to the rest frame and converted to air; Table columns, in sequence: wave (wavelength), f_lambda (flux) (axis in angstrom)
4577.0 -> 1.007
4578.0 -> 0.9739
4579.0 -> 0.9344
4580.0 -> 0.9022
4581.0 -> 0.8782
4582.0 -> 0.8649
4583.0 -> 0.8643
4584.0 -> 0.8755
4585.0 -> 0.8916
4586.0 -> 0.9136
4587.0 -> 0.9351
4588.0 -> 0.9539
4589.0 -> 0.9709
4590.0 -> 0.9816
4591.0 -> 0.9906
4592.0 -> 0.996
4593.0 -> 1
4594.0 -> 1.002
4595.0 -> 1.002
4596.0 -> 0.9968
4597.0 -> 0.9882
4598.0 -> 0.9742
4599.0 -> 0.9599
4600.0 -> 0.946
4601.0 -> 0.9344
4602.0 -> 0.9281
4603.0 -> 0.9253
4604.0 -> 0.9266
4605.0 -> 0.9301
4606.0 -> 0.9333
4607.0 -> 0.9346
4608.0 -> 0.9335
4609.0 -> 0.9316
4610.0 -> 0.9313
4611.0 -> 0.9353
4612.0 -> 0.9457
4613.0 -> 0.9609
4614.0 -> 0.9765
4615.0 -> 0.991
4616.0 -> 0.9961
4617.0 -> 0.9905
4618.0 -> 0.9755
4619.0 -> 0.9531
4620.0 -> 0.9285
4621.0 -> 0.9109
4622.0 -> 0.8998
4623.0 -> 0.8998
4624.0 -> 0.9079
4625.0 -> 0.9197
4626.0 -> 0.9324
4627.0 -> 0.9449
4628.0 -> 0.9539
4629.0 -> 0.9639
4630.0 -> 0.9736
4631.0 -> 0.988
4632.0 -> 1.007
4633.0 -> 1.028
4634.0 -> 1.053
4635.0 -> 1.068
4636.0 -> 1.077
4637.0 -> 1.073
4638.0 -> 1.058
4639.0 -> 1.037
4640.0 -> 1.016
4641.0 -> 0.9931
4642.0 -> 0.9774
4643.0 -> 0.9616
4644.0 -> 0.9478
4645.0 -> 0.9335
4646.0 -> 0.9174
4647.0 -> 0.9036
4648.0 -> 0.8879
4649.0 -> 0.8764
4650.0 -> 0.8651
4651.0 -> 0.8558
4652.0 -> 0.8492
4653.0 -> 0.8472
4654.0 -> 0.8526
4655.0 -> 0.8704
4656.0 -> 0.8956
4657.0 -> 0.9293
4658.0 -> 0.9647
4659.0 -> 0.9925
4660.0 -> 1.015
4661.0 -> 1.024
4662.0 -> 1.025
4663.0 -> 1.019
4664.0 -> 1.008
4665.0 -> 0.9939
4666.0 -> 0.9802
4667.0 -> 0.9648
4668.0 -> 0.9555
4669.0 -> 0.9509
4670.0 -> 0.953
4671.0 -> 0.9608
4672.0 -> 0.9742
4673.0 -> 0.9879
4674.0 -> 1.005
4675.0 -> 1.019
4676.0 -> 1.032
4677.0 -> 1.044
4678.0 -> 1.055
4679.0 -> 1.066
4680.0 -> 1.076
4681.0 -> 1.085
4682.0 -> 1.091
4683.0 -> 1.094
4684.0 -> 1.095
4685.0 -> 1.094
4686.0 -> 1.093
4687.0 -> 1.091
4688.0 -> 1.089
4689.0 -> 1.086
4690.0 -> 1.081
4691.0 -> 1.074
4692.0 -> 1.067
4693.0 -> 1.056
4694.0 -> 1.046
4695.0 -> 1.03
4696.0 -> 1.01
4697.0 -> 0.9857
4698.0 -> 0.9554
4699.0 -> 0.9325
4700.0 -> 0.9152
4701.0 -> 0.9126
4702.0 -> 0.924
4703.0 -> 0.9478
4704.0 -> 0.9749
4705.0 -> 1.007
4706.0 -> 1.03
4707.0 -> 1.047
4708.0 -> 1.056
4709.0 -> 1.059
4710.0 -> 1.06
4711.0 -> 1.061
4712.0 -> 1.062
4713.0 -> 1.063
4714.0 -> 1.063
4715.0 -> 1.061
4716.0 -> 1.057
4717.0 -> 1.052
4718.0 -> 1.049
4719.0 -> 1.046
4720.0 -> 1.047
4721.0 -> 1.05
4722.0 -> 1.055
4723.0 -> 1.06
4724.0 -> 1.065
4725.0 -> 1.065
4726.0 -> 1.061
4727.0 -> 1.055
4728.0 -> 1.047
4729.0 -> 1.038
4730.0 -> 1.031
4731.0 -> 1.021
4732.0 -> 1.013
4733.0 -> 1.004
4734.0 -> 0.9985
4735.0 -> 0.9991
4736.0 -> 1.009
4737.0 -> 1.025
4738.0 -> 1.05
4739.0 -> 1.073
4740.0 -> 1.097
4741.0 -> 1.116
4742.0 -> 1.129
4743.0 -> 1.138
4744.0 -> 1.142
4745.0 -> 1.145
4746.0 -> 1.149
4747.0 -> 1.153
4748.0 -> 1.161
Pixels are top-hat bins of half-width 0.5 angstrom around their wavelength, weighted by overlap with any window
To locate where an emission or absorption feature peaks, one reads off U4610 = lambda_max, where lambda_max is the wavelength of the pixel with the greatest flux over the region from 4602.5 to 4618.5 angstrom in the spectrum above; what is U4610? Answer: 4616.0 angstrom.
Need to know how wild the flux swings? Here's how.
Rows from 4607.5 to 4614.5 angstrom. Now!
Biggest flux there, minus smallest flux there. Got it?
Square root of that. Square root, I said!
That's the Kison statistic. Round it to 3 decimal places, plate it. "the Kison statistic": 0.213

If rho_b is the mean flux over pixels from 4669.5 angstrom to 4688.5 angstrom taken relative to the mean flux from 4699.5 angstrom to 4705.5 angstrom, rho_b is 1.11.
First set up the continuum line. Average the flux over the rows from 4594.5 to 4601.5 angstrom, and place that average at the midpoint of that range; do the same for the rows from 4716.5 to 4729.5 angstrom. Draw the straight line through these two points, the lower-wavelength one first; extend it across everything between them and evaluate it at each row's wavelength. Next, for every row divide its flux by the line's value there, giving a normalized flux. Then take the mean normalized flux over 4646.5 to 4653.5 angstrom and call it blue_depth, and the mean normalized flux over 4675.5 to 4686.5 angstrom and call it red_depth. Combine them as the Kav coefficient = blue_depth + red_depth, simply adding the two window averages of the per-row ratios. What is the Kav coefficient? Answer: 1.91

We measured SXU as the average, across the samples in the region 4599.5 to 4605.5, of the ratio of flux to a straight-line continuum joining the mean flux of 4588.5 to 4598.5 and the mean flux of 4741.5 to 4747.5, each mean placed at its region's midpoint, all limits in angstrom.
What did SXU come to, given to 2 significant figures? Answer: 0.93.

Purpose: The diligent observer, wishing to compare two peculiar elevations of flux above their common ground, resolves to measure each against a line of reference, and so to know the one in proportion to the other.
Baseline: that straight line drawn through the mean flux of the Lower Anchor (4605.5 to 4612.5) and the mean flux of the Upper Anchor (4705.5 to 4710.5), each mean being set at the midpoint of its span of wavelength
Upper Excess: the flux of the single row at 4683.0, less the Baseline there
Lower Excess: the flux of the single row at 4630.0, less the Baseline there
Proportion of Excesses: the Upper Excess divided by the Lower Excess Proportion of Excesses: 5.2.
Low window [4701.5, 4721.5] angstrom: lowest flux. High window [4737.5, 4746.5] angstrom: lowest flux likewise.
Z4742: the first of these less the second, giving -0.13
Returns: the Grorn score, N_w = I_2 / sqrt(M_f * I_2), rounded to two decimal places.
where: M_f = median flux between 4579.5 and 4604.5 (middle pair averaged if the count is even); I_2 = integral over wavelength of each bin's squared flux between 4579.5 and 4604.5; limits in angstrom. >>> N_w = 4.86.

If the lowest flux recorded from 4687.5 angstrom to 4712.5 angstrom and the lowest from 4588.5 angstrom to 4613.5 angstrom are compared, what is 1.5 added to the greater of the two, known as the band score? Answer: 2.43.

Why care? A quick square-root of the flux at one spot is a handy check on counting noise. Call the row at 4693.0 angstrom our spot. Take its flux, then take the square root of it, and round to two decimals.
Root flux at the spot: 1.03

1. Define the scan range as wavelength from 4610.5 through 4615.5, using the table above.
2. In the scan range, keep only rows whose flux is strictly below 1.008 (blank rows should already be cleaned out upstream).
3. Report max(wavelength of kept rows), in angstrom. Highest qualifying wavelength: 4615.0 angstrom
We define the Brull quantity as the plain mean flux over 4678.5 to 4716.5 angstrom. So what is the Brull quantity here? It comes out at 1.04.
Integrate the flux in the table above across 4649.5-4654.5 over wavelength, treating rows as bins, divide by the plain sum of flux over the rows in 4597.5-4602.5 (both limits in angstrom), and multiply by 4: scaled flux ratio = 3.6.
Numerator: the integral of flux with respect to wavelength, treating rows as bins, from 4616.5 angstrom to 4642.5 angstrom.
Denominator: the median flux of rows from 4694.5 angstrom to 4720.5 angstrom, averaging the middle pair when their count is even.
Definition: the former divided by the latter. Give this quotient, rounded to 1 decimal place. 24.4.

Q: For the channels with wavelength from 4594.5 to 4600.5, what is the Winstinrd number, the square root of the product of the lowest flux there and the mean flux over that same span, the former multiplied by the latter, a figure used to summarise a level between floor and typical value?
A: 0.96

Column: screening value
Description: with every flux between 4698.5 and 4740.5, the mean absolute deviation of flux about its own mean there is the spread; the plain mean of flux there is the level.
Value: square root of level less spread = 1.00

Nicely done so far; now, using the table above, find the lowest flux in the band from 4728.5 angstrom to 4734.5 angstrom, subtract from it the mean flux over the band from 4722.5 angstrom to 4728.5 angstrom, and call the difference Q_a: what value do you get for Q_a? -0.060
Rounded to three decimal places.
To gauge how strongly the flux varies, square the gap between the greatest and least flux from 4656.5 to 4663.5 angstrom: 0.009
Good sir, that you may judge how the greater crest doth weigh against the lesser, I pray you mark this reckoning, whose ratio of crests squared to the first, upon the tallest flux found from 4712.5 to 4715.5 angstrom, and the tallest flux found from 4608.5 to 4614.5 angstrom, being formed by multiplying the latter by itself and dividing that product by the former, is 0.90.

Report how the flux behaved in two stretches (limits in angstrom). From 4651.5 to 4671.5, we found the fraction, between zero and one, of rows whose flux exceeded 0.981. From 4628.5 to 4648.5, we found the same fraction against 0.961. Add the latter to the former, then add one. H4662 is 2.1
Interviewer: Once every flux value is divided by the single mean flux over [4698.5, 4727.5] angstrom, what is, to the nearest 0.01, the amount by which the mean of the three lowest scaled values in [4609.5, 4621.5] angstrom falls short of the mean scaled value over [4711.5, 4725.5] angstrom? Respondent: 0.13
